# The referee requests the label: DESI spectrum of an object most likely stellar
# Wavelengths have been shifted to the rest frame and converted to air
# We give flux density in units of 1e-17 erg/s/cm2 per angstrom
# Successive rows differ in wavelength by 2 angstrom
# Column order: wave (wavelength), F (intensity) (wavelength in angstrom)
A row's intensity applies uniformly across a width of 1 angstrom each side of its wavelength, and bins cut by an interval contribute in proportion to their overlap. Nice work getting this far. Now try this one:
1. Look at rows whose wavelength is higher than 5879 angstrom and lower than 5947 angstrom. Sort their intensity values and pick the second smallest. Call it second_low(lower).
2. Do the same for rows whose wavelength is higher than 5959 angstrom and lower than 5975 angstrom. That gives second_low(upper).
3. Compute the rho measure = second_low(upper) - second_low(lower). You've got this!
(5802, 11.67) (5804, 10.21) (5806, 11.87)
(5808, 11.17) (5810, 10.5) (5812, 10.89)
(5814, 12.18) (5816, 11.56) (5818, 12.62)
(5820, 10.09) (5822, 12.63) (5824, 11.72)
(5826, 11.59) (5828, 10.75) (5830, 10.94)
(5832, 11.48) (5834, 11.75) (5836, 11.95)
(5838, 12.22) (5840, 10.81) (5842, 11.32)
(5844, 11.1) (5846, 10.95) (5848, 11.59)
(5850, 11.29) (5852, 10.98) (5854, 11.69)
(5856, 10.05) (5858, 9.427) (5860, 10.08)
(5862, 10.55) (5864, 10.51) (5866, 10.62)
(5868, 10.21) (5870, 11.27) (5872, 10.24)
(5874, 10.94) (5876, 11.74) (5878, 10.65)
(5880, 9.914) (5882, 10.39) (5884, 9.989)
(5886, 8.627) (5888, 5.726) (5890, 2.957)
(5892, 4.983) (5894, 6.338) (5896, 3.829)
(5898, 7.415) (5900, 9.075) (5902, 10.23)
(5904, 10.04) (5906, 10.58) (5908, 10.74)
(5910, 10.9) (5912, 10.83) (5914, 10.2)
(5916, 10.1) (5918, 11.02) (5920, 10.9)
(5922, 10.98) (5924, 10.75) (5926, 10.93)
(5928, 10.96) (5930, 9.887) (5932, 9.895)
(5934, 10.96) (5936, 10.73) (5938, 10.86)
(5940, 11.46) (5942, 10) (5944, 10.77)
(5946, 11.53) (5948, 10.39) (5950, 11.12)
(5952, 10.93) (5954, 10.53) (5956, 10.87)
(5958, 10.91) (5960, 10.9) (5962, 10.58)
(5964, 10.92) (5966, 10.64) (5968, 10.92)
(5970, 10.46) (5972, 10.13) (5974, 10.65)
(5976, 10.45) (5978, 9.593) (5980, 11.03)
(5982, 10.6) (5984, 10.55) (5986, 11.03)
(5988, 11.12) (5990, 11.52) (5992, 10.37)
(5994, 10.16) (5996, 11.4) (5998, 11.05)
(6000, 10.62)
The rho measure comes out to 7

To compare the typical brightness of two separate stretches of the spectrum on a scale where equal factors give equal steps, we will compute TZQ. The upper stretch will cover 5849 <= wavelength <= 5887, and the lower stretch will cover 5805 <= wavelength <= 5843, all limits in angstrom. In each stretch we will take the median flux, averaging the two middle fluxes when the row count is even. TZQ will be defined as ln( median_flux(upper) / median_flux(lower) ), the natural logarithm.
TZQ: -0.10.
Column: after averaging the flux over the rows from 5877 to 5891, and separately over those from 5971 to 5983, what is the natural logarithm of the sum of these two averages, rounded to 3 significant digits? 2.93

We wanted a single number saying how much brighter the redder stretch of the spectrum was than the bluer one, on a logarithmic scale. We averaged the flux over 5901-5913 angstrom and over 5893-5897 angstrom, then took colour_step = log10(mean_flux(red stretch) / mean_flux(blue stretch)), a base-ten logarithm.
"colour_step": 0.32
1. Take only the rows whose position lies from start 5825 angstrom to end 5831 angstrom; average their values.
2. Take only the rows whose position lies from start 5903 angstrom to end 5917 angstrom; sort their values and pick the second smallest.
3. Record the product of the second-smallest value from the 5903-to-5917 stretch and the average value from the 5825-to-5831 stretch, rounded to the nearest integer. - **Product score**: 112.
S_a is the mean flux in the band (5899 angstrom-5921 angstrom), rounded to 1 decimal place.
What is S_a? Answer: 10.4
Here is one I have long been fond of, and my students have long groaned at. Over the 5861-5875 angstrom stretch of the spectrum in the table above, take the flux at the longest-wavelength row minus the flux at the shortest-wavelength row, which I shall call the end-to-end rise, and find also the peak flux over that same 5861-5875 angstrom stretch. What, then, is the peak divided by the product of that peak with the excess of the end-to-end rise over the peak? -0.092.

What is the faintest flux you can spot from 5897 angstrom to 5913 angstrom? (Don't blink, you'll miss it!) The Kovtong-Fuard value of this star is 7.415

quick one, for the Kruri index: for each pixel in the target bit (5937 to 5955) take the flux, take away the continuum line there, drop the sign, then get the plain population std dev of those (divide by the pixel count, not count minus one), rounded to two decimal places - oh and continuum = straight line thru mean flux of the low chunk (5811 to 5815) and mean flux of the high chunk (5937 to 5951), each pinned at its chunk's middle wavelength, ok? 0.27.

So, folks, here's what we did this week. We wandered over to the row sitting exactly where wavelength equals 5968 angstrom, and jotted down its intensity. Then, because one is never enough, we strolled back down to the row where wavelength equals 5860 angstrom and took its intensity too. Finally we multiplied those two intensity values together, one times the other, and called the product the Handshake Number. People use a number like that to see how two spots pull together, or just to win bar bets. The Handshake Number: 110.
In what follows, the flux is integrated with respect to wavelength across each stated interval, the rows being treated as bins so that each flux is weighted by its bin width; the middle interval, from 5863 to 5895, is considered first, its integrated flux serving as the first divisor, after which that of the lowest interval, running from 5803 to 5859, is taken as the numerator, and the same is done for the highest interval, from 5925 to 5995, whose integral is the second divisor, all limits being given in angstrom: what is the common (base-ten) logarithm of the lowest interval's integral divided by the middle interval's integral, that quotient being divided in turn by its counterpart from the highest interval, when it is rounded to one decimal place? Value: -2.5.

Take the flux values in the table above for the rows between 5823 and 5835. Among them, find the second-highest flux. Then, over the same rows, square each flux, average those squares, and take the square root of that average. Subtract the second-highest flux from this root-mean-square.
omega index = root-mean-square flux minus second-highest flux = -0.34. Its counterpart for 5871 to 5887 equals -0.59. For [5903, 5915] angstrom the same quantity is -0.28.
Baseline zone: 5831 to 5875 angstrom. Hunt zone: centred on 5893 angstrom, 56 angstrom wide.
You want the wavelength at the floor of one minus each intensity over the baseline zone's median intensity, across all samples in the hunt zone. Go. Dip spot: 5876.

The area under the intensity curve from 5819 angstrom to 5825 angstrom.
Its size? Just 69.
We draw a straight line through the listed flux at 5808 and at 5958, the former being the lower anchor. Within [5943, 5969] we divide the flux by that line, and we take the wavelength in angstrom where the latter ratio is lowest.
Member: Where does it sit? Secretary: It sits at 5948 angstrom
